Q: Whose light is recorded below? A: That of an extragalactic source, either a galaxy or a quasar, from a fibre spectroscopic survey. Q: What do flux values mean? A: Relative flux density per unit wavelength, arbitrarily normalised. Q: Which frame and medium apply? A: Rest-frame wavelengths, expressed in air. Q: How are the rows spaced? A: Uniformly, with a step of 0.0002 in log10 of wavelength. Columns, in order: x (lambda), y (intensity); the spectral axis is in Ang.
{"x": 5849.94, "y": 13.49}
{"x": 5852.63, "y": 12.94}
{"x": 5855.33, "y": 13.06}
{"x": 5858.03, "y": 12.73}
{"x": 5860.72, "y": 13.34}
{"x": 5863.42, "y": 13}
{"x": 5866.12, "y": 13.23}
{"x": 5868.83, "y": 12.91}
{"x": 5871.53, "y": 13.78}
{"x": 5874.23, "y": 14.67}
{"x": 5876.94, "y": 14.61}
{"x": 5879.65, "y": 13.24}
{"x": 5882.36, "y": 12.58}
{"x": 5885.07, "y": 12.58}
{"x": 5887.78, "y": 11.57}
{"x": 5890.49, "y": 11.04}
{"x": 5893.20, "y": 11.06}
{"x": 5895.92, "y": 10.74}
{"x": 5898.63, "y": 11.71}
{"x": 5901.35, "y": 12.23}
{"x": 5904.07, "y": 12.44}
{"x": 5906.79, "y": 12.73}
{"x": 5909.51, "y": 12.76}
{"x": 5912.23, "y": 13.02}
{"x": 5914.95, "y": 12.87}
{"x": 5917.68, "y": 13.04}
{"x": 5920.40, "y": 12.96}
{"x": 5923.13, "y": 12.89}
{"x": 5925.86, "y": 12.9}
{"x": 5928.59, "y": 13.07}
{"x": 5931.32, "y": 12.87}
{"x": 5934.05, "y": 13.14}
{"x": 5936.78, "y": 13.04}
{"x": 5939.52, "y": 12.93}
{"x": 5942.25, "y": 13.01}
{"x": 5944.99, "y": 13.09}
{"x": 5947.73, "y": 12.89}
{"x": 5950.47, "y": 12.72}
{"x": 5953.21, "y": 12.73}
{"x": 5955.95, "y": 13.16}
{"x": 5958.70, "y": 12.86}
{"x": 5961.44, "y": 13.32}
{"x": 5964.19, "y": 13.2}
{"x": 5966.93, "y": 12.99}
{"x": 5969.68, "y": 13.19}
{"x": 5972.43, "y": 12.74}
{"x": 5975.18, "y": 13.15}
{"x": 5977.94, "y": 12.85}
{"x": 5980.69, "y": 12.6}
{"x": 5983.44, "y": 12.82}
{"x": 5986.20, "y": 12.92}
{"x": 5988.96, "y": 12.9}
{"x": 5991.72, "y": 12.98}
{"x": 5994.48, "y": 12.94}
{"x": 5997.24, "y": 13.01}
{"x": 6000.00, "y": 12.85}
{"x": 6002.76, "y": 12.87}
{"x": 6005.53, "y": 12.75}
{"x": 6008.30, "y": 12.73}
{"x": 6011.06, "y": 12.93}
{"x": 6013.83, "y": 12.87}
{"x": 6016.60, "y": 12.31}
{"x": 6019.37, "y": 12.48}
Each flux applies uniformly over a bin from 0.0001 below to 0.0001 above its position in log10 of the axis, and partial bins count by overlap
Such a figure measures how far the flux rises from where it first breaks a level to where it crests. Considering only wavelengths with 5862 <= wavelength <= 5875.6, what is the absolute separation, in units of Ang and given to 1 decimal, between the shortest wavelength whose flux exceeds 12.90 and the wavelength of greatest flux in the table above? 10.8 Ang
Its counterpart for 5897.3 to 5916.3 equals 0.0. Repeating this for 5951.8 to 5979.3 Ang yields 5.5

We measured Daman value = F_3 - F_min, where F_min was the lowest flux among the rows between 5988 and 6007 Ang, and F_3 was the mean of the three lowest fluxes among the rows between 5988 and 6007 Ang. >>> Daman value 0.07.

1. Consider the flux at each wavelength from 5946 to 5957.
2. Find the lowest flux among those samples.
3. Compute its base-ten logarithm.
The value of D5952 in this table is 1.10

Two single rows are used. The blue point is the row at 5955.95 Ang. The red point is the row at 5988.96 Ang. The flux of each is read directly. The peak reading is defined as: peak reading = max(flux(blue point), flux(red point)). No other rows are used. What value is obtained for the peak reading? 13.2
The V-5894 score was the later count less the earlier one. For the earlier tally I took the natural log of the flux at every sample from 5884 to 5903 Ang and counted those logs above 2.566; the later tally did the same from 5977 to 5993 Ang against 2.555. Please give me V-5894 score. 3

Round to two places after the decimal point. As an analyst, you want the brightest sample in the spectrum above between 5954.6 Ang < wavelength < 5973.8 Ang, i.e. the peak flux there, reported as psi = 13.32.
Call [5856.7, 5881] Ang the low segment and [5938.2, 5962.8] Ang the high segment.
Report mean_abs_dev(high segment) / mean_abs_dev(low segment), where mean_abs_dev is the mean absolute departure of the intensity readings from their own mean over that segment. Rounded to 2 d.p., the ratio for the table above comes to 0.28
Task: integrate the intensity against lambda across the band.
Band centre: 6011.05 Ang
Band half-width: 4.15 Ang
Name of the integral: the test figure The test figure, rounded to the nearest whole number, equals 107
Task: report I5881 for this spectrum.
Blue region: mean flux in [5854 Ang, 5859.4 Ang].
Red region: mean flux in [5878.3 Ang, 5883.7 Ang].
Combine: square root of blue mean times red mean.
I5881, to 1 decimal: 12.9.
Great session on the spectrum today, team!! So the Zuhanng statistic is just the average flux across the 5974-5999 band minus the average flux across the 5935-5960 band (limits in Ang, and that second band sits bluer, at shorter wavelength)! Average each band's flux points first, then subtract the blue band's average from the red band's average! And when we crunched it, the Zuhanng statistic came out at -0.03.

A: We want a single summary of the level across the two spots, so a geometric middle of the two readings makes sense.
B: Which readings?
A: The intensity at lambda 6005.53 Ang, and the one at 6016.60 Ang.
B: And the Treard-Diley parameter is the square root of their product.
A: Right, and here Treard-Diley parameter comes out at 12.5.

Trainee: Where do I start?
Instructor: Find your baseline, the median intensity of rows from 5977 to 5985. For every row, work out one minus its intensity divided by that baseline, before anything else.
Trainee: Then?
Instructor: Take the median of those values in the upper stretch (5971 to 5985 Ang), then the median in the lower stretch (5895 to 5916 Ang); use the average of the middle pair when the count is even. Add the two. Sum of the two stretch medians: 0.018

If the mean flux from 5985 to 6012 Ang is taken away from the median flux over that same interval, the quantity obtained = 0.022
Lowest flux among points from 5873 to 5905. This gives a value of 10.74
